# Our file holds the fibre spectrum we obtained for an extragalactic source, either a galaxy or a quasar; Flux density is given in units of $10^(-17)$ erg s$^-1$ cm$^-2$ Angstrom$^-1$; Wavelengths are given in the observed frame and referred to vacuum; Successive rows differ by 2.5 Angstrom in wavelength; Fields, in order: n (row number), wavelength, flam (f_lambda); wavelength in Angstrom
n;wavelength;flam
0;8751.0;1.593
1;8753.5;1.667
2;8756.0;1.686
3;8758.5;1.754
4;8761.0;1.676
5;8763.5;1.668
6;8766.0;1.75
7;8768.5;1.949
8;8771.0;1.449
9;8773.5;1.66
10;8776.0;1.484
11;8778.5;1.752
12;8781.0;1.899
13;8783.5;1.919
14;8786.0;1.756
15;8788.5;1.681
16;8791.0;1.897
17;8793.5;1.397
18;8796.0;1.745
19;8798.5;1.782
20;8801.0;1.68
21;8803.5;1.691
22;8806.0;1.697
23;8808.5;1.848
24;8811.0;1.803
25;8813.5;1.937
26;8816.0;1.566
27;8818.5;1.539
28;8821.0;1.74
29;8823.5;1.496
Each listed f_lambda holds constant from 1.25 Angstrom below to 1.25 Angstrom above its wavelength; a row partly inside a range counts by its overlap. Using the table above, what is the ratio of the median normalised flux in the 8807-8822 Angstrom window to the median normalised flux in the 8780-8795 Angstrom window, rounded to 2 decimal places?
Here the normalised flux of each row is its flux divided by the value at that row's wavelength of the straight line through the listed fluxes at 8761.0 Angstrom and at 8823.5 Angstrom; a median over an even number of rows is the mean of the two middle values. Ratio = 1.03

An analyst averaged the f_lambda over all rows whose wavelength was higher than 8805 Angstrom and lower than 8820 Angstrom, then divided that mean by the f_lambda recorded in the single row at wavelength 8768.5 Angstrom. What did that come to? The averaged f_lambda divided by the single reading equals 0.89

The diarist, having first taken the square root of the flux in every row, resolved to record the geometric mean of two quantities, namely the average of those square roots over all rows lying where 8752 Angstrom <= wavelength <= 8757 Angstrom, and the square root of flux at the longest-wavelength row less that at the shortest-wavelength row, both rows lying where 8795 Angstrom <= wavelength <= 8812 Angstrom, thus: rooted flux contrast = 0.168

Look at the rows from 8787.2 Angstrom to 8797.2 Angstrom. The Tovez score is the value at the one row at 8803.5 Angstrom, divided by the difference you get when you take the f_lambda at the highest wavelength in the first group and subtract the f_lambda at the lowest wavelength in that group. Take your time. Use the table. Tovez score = 26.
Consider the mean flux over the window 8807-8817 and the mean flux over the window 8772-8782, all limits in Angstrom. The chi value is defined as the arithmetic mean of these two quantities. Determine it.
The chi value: 1.74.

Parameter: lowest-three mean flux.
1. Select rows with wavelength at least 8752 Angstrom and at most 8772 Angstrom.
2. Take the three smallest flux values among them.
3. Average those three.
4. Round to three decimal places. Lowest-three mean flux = 1.595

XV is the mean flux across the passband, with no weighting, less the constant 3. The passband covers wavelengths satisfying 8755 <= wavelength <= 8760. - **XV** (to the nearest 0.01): -1.28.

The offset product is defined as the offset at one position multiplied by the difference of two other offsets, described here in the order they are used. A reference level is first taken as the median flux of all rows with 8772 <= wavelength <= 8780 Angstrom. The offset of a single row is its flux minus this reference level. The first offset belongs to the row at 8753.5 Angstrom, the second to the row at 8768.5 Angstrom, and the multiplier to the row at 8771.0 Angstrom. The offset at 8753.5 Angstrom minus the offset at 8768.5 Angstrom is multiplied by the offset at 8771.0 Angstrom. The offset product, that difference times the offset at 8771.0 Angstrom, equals 0.060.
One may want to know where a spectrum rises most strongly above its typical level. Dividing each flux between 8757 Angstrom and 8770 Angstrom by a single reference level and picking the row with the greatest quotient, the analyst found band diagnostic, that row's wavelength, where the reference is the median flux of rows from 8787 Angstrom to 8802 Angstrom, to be 8768.5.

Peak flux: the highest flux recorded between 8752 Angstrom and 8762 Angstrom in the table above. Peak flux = 1.754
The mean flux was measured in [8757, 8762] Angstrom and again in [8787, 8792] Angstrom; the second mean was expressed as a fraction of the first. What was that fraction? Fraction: 1.04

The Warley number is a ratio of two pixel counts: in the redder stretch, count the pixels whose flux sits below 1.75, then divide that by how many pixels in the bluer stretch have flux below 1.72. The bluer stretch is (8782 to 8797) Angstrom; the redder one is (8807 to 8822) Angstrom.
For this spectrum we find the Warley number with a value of 1.5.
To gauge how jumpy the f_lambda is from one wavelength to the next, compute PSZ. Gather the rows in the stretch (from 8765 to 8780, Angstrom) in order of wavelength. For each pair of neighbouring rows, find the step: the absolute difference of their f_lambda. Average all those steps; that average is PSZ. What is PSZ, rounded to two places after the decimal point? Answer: 0.27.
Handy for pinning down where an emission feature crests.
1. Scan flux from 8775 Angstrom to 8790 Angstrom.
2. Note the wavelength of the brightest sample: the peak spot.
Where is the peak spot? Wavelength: 8783.5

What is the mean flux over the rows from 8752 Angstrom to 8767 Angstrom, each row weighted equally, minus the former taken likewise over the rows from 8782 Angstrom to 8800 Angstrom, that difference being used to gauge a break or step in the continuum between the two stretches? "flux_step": -0.04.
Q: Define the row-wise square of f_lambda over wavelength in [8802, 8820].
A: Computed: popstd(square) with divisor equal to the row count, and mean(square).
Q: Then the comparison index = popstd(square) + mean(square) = 3.46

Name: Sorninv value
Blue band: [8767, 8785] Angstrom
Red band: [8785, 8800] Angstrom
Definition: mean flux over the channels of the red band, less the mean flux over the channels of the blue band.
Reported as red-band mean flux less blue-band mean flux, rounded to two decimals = -0.02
